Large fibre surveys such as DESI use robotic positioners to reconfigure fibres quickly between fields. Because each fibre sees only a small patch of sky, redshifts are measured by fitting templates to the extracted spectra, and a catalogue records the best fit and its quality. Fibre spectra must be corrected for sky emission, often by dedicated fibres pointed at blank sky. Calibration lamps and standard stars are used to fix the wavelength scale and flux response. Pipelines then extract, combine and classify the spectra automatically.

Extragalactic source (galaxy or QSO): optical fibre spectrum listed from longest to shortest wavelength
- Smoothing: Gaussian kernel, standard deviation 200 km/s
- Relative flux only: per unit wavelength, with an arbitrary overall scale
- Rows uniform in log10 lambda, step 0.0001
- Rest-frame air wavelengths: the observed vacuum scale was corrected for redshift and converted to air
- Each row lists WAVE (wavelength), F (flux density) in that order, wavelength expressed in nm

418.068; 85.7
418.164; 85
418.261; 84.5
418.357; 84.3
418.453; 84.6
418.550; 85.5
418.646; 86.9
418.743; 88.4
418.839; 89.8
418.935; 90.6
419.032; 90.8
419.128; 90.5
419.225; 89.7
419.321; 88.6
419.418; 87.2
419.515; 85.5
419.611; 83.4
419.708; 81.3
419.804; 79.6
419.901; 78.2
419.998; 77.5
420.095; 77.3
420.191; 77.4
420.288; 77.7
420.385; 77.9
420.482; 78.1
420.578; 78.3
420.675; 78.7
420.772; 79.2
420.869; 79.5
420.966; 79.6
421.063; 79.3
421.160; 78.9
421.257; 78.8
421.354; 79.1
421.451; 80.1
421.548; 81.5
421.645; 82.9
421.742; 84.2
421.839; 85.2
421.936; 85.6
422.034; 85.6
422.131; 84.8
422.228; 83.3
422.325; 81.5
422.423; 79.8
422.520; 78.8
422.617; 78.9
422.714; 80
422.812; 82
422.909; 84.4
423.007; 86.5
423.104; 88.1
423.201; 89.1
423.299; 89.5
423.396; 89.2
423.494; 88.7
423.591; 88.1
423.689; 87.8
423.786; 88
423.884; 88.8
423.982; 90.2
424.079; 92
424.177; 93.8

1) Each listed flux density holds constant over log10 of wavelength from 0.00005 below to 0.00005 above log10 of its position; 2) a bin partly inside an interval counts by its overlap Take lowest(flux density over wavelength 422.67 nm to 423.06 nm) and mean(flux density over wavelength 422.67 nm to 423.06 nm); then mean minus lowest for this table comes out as 3.2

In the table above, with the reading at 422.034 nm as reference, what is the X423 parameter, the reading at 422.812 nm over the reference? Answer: 0.96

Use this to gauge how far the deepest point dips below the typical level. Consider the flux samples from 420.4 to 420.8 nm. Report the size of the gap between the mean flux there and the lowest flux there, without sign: 0.5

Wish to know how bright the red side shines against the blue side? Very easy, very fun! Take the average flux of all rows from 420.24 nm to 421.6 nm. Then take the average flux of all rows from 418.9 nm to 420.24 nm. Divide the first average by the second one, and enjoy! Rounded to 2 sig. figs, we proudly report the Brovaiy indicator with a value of 0.94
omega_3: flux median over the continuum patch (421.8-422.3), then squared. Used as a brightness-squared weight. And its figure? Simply 7259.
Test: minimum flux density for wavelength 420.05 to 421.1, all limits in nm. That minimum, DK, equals 77.3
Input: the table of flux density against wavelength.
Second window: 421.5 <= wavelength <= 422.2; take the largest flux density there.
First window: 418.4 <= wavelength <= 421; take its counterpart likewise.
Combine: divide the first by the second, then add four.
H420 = 5.06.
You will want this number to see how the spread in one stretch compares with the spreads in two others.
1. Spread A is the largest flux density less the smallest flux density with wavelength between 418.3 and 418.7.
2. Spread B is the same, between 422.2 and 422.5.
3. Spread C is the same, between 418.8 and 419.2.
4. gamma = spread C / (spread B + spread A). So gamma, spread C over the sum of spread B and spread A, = 0.2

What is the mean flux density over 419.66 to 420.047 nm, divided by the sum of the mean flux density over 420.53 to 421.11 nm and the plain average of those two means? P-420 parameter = 0.50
